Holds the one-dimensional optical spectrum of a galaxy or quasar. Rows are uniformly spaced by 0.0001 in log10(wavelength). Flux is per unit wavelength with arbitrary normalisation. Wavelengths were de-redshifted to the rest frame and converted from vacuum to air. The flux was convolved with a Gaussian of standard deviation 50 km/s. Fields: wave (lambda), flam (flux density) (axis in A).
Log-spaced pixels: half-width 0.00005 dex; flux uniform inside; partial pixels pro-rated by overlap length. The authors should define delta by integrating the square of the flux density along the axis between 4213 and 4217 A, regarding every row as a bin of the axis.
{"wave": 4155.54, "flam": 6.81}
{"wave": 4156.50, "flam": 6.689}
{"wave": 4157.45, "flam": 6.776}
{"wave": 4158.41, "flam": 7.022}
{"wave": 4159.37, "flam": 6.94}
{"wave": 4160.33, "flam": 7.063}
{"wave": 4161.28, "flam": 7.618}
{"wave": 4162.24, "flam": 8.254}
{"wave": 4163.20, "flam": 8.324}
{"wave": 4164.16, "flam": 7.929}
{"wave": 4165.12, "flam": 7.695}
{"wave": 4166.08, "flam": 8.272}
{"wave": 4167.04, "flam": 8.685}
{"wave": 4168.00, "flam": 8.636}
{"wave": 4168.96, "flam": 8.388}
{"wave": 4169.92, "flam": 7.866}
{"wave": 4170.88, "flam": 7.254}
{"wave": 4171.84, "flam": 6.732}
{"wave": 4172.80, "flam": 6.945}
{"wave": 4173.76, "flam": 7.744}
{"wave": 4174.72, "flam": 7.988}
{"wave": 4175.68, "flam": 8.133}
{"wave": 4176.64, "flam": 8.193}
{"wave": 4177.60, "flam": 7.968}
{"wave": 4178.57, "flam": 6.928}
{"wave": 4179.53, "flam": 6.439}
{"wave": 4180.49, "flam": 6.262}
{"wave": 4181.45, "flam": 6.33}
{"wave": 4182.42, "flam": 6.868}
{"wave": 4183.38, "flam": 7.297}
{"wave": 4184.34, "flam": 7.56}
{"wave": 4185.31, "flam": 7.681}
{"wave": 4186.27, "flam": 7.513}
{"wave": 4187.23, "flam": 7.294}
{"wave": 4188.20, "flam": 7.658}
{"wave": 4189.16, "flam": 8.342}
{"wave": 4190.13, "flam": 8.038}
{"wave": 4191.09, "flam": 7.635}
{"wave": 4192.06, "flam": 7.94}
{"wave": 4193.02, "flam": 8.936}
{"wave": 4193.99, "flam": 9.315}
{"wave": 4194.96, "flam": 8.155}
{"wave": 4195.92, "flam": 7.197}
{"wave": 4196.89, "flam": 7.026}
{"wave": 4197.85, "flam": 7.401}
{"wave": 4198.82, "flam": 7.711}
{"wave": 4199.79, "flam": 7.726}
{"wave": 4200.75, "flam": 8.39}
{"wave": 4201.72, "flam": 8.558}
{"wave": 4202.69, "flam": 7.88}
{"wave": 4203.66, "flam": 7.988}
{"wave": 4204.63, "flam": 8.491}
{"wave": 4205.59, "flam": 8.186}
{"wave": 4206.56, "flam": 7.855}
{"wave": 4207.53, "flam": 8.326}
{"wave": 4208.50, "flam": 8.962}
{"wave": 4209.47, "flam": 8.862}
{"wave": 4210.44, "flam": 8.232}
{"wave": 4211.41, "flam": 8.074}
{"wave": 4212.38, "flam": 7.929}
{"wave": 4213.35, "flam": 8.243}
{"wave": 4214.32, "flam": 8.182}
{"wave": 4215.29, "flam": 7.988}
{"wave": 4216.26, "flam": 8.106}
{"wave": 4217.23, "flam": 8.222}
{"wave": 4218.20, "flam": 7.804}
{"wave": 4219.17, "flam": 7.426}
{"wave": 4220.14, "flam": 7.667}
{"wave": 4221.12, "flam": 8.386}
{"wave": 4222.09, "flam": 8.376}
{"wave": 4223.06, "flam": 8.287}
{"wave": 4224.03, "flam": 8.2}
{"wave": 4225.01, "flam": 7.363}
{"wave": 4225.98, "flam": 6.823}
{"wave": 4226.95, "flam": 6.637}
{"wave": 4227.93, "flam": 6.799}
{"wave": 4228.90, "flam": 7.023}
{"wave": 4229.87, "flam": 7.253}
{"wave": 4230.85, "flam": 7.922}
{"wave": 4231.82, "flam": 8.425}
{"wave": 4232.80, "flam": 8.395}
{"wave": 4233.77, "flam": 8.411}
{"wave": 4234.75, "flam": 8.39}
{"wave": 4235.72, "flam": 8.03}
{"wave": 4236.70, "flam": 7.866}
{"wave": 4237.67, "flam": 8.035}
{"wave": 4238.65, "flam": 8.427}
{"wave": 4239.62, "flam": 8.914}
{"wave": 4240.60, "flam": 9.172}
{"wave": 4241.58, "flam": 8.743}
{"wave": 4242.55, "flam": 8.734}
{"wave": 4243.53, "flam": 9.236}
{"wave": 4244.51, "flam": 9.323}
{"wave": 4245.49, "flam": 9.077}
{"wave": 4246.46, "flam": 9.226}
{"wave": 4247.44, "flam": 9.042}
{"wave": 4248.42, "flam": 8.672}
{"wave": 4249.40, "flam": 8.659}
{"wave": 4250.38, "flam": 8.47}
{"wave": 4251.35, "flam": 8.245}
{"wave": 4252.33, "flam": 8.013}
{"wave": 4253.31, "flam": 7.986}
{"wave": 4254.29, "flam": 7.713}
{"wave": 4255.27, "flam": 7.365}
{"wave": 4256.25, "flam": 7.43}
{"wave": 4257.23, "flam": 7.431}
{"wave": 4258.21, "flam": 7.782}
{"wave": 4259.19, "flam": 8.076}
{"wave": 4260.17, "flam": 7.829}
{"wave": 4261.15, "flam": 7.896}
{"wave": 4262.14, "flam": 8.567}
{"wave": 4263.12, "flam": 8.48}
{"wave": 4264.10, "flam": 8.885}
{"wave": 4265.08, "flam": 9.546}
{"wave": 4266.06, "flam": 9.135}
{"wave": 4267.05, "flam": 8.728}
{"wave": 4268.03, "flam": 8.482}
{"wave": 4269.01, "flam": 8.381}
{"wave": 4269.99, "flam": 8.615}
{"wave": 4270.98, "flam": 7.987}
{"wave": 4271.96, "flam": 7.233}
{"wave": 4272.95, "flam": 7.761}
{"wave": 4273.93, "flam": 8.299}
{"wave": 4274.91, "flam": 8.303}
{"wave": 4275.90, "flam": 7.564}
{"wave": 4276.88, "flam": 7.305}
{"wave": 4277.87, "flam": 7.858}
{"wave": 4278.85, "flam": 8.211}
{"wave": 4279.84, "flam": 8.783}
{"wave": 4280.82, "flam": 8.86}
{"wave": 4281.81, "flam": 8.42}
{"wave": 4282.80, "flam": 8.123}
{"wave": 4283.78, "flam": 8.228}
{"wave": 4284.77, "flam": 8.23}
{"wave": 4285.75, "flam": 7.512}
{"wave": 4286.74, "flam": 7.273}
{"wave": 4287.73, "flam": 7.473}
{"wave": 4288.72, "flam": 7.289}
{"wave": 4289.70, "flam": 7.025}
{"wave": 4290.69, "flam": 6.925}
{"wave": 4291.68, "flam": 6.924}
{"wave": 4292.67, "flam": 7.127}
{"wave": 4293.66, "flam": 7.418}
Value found 265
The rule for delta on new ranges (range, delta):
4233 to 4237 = 269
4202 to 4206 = 266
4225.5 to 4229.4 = 182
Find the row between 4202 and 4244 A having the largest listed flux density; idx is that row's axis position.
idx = 4243.53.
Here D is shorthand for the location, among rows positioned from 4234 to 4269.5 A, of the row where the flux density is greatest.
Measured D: 4265.08 A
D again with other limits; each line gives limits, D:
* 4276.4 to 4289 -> 4280.82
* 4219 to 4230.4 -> 4221.12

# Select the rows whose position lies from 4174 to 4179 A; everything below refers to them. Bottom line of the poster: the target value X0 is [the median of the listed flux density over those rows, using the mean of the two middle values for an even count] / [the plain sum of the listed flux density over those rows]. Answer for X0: 0.204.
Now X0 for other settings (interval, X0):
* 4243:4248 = 0.201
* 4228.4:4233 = 0.203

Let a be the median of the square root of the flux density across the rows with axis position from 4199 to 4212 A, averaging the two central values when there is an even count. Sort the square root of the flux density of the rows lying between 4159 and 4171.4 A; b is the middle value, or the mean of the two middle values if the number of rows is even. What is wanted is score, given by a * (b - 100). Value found -279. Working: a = 2.87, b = 2.82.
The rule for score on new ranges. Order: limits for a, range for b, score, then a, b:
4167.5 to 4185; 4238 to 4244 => -264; 2.73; 2.97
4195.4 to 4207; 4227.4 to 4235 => -272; 2.80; 2.86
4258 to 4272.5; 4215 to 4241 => -283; 2.91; 2.83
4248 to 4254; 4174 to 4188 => -281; 2.89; 2.72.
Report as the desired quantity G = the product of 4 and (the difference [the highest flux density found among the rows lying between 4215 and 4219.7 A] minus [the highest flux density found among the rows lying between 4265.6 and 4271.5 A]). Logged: -4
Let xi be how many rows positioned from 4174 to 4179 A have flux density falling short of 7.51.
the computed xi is 1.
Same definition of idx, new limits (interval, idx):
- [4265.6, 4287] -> 4266.06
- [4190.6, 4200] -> 4193.99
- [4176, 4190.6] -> 4189.16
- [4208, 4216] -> 4208.50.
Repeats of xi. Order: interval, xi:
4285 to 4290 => 4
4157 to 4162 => 4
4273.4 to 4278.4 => 1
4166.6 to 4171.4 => 1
